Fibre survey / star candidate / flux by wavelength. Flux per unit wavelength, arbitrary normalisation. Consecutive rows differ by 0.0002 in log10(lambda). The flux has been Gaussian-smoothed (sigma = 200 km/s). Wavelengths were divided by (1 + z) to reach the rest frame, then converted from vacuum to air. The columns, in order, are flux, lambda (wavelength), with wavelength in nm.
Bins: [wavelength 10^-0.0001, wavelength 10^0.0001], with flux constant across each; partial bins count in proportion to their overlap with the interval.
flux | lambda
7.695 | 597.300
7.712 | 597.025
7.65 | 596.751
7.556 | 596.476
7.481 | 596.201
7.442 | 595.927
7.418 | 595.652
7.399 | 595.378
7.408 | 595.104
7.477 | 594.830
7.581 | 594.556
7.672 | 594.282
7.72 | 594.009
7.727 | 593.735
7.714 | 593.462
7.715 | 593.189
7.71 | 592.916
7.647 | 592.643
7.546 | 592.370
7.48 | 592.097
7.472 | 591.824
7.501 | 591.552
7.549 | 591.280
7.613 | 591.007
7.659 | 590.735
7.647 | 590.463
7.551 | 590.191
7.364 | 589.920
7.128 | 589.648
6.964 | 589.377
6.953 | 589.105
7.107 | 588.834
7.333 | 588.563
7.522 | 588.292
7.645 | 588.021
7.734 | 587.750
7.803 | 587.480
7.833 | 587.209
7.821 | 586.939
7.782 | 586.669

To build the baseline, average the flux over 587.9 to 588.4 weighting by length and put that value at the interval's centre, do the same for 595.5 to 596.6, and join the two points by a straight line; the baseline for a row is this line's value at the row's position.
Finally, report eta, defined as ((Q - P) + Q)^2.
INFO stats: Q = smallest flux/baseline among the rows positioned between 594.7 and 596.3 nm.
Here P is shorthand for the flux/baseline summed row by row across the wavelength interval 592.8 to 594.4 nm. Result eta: 17.5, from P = 6.163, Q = 0.99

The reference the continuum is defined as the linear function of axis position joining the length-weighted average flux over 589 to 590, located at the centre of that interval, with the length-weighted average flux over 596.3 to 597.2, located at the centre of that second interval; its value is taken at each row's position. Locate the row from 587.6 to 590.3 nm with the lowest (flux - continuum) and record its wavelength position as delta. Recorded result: 589.377 nm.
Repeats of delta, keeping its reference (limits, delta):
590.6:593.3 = 592.097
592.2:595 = 594.830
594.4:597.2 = 595.652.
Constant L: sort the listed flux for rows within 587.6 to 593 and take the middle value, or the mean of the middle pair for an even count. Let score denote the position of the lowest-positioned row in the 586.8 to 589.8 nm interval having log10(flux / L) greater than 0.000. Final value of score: 586.939 nm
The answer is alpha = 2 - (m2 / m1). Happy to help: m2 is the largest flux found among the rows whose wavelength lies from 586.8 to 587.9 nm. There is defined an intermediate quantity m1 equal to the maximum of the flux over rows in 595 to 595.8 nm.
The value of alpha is 0.94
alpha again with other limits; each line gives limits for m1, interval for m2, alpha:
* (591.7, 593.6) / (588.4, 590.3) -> 1.02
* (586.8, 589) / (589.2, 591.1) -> 1.02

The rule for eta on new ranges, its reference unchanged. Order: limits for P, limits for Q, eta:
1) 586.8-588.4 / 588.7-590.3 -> 18.2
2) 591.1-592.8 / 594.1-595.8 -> 16.2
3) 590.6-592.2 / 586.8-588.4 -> 16.2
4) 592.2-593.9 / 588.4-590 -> 18.4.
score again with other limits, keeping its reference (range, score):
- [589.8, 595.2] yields 590.191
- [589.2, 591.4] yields 590.191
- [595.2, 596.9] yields 596.476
